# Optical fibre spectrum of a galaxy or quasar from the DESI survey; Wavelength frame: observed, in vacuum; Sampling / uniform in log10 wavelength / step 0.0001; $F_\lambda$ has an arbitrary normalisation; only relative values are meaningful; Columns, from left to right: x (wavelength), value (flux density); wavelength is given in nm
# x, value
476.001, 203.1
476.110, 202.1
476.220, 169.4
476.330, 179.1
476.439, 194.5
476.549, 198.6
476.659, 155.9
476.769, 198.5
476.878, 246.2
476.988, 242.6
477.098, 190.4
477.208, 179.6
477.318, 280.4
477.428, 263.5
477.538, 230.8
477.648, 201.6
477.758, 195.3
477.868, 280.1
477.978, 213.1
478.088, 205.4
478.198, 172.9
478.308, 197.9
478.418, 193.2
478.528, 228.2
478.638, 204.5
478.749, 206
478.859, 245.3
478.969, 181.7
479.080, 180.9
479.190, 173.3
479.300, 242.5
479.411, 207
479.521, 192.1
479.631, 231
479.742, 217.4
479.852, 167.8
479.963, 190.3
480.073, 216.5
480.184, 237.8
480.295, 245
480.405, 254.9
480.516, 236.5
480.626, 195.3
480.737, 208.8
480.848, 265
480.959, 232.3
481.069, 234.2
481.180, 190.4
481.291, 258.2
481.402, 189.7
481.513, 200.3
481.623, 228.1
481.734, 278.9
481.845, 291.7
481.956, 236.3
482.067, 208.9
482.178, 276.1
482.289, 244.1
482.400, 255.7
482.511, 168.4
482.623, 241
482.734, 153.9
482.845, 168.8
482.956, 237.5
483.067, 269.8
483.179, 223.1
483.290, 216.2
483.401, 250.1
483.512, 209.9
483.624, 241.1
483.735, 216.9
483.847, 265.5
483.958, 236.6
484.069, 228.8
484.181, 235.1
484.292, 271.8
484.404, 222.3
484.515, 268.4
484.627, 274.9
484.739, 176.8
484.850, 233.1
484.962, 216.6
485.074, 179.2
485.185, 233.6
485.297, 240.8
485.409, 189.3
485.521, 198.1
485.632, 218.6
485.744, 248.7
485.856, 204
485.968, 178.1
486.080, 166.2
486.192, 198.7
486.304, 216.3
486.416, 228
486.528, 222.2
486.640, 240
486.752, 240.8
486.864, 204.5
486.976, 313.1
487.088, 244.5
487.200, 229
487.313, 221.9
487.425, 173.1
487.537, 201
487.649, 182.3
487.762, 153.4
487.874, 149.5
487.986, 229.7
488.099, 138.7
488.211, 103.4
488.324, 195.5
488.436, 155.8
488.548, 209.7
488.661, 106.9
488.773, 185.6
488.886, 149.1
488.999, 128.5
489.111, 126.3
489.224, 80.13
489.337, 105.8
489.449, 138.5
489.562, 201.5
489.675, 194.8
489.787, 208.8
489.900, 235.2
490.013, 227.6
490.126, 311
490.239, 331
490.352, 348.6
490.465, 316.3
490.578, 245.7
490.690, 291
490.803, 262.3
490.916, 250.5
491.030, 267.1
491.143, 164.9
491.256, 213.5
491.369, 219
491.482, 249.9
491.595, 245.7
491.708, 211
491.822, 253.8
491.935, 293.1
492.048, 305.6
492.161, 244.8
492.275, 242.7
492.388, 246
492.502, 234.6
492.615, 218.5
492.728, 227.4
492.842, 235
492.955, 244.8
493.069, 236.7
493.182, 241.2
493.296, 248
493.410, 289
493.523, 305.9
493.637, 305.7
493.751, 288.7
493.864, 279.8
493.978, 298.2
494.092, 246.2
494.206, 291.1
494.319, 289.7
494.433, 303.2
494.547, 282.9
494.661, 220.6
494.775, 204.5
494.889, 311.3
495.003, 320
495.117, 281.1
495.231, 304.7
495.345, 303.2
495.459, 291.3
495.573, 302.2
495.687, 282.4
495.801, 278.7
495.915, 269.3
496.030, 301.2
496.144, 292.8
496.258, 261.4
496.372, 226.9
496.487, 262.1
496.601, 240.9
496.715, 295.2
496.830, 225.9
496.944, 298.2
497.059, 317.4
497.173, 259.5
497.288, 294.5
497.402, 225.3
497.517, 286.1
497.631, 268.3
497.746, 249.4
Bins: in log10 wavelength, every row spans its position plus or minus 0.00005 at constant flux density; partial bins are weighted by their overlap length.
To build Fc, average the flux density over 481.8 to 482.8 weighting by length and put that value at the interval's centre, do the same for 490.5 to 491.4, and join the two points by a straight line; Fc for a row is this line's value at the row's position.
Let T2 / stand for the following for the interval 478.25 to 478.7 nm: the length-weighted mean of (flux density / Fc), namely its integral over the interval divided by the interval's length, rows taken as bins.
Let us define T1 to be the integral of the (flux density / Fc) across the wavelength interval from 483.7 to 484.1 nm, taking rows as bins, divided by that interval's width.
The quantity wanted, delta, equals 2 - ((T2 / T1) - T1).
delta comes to 2.14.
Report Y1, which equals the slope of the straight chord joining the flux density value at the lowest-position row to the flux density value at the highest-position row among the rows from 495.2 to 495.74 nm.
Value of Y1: -49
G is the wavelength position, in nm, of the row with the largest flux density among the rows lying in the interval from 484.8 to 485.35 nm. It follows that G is 485.297 nm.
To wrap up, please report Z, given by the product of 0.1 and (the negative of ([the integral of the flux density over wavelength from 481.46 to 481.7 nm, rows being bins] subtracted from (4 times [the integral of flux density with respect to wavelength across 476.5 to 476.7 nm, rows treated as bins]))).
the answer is -9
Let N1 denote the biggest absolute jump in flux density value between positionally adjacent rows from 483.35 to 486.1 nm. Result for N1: 98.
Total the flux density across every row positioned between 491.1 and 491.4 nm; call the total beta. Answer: 597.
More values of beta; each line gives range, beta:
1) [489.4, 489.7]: 535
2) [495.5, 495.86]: 863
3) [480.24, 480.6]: 736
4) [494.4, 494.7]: 807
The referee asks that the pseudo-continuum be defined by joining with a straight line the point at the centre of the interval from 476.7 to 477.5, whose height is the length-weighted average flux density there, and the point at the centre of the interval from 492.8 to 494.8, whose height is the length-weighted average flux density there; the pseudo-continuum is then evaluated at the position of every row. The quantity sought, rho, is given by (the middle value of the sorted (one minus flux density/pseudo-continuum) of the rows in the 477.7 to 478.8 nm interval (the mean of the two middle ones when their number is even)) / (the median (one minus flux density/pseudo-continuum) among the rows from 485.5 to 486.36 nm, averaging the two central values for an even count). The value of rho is 0.6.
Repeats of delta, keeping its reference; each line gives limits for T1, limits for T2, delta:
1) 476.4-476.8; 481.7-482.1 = 1.51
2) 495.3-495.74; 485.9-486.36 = 2.51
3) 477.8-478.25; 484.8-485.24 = 2.03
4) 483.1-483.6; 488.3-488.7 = 2.27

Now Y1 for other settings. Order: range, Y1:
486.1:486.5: 131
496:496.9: -94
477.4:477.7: -281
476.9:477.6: -21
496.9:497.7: -44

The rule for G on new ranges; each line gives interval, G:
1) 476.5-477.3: 476.878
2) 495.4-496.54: 495.573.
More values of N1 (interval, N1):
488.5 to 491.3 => 103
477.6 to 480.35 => 85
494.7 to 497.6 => 107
